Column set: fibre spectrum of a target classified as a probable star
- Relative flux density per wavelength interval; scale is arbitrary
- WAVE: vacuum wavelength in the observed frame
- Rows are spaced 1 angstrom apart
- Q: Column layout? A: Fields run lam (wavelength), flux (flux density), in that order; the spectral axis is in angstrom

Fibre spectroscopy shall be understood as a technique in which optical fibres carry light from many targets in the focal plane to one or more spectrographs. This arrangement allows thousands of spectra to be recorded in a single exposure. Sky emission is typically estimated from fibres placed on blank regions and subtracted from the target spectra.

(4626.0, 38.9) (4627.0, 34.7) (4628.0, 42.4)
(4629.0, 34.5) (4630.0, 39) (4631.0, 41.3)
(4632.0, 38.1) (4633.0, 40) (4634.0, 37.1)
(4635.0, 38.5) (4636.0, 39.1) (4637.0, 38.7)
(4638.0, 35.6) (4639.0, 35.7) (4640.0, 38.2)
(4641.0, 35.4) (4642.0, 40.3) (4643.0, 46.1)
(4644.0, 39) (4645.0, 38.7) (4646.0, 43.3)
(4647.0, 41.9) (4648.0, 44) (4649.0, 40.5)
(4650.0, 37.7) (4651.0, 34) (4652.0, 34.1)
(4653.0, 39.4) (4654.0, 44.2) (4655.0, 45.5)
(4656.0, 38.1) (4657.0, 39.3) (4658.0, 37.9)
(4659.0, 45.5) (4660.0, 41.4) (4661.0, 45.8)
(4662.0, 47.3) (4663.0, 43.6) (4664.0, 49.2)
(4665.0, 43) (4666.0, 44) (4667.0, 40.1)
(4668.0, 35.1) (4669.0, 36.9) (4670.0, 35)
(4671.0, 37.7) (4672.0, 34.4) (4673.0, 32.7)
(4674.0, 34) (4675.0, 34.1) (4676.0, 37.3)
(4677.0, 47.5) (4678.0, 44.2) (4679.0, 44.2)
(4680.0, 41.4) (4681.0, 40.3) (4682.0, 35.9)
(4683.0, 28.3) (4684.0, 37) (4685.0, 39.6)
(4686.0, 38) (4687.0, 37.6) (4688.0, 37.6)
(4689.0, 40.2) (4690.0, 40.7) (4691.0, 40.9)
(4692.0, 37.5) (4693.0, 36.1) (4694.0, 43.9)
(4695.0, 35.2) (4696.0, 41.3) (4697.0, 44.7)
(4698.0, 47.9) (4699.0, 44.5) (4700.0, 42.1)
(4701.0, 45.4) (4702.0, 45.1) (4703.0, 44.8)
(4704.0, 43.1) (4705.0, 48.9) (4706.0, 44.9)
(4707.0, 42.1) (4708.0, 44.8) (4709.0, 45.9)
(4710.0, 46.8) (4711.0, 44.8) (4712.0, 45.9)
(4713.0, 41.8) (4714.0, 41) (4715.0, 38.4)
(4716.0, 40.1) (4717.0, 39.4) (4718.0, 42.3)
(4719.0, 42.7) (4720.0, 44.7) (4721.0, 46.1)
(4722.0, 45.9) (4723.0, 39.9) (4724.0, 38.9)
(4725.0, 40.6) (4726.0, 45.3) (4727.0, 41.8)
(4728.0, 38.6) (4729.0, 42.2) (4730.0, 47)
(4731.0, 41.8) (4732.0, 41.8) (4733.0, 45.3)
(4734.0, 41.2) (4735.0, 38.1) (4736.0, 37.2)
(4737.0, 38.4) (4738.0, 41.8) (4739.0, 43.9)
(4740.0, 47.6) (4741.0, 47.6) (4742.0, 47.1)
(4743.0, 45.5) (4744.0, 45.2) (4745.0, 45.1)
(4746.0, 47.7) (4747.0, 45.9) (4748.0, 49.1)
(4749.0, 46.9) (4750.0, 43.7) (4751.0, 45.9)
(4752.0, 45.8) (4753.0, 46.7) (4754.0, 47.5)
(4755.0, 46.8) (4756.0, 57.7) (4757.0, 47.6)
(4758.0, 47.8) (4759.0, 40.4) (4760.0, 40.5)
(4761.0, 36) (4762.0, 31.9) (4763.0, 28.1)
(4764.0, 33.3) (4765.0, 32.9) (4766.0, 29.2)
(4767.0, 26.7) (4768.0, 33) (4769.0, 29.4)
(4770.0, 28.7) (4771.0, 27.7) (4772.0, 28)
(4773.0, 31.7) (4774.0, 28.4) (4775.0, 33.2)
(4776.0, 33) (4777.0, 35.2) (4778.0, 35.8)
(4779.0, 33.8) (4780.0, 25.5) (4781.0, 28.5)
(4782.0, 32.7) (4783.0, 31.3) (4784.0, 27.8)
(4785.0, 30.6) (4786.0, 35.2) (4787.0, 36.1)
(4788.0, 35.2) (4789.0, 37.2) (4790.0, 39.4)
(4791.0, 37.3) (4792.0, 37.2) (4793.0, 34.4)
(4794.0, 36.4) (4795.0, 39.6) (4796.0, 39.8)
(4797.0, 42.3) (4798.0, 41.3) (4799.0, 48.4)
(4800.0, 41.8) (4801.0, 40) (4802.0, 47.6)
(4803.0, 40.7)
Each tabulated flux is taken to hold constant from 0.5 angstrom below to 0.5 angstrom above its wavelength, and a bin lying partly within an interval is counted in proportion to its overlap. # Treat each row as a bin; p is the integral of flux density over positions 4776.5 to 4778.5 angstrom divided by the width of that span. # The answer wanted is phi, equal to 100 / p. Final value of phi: 2.8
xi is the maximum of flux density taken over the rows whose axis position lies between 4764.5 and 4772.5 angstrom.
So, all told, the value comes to 33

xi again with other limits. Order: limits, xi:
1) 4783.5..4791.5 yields 39.4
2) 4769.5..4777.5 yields 35.2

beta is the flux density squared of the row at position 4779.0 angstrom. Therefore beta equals 1142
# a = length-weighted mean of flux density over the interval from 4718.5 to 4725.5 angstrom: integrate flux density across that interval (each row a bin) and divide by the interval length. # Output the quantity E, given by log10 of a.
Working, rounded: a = 43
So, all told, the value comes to 1.63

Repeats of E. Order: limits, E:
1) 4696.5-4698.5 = 1.67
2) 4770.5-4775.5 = 1.47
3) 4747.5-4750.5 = 1.67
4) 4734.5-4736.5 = 1.58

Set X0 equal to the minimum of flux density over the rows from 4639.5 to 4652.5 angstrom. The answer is 34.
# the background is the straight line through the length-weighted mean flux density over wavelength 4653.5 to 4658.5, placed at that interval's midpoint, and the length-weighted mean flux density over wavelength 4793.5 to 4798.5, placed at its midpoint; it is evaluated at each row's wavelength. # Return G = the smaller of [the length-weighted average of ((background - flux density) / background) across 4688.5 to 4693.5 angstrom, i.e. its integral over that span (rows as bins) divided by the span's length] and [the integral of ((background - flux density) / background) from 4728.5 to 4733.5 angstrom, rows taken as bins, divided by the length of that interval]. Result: -0.080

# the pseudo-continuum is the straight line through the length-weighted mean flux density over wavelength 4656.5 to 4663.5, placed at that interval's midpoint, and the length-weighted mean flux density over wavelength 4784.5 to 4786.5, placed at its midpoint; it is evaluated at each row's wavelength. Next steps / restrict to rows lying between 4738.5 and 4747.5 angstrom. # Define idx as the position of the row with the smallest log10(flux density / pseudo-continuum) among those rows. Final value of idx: 4739.0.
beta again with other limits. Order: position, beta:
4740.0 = 2266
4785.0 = 936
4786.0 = 1239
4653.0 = 1552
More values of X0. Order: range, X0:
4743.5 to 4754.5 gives 43.7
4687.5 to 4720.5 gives 35.2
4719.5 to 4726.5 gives 38.9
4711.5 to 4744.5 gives 37.2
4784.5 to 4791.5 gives 30.6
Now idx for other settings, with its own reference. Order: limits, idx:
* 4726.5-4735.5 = 4728.0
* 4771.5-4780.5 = 4780.0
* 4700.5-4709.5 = 4707.0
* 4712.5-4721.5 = 4715.0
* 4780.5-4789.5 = 4784.0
